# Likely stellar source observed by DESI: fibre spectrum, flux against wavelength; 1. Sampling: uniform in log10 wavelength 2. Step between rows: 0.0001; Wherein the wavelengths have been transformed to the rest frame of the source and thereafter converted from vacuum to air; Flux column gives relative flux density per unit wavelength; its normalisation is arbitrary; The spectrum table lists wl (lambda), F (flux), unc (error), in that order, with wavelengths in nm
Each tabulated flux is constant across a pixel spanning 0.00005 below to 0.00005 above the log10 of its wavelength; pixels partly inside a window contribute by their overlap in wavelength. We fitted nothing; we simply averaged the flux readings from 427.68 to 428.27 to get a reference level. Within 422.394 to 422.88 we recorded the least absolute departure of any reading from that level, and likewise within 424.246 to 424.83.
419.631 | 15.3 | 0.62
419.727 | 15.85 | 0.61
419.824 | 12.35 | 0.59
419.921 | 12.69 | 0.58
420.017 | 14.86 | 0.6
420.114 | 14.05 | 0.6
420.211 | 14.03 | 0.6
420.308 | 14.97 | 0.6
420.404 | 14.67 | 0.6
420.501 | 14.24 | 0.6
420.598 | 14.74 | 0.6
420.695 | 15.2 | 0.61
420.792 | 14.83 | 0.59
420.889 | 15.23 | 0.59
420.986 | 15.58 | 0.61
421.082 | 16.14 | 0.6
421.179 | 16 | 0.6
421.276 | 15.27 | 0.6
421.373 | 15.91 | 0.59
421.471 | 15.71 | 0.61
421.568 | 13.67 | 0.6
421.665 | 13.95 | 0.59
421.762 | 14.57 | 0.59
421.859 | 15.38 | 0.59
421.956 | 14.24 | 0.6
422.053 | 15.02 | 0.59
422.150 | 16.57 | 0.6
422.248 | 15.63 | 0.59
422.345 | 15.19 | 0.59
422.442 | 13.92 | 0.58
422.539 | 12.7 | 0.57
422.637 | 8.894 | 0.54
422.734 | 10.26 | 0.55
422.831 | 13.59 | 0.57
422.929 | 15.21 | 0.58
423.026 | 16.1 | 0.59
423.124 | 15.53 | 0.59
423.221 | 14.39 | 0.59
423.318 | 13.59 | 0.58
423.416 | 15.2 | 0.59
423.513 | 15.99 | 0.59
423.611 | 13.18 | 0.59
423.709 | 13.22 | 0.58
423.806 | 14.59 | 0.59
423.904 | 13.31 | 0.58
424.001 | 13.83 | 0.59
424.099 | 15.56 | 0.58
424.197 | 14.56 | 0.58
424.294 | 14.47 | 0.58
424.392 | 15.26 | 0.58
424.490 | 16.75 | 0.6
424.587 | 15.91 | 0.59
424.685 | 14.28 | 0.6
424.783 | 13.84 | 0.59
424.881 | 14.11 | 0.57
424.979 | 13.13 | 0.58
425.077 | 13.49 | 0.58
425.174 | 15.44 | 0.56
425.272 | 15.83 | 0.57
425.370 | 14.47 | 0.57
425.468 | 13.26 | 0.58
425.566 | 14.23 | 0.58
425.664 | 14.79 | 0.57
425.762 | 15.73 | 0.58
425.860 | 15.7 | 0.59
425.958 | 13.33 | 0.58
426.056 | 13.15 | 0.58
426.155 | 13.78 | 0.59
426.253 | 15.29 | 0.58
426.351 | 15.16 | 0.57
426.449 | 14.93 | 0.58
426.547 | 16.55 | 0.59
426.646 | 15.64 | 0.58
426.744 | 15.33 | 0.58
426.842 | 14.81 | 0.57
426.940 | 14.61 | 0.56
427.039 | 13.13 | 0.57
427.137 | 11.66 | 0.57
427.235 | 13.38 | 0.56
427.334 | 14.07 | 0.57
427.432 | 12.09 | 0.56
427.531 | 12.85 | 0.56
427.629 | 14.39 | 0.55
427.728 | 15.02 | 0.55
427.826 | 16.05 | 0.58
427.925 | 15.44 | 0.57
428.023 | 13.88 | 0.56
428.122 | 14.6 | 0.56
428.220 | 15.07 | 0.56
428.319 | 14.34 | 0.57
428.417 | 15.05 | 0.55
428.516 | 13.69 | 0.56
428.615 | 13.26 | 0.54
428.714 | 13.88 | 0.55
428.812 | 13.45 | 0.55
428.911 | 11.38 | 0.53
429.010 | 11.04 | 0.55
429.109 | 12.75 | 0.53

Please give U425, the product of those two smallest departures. 0.27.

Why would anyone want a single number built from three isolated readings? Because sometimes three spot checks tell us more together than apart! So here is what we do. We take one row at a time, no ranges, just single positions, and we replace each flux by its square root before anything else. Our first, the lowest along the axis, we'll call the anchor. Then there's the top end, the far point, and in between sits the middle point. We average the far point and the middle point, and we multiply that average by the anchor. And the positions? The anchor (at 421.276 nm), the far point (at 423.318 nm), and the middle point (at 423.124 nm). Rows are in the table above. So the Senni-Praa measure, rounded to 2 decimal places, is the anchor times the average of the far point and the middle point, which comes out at 14.90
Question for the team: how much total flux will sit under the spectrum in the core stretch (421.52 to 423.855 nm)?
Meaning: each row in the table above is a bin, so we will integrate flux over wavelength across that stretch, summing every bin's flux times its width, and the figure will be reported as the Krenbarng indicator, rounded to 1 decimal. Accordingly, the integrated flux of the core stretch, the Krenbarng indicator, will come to 33.1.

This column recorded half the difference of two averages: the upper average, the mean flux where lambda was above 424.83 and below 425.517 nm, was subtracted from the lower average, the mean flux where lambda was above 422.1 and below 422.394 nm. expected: 0.8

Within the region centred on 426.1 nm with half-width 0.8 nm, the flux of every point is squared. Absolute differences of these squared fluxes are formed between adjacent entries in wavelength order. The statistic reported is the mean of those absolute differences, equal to 23.8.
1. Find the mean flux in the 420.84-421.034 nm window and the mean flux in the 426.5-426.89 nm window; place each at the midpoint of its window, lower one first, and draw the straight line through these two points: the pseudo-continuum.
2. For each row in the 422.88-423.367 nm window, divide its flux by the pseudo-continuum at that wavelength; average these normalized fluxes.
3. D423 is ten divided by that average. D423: 10.3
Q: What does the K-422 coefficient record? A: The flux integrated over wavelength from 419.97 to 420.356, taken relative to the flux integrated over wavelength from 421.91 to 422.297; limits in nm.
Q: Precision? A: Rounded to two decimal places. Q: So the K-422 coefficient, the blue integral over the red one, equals 0.94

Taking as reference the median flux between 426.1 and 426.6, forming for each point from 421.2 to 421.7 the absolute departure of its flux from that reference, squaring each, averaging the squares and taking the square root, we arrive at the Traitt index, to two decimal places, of 0.96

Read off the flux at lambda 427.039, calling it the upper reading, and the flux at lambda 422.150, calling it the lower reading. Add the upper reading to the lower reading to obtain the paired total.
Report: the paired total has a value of 29.7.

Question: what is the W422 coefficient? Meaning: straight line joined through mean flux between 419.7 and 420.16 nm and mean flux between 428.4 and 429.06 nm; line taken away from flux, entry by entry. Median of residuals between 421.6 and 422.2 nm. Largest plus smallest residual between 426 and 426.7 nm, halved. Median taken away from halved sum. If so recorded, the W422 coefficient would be 0.5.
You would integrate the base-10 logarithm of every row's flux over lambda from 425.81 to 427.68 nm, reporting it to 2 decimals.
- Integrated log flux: 2.15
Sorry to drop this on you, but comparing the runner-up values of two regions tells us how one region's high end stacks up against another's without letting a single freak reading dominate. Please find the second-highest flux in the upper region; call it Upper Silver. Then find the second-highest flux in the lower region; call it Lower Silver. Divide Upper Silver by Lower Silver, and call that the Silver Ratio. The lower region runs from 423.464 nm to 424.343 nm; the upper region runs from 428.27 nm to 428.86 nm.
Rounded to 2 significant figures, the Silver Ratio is 0.92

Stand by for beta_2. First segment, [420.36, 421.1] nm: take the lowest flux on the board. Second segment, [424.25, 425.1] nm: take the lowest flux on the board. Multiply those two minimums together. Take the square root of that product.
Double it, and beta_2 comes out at 27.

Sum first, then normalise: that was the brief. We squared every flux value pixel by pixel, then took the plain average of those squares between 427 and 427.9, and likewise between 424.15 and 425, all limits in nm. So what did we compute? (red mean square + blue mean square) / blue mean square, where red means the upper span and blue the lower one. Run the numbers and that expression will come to 1.86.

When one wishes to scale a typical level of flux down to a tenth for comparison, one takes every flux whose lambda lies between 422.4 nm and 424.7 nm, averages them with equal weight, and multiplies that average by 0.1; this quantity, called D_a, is 1.42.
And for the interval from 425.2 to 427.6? 1.43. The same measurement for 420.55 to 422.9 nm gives 1.45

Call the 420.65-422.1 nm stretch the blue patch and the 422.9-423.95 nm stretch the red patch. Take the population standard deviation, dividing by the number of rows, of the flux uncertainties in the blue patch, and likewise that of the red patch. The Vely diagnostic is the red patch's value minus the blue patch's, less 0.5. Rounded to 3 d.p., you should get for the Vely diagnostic -0.503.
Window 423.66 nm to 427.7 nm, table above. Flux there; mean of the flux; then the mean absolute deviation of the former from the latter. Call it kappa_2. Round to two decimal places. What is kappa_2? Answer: 0.94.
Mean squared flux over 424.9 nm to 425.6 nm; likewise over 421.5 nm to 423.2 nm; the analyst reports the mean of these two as 204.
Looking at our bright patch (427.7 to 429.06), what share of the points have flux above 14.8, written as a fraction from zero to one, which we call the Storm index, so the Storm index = 0.4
